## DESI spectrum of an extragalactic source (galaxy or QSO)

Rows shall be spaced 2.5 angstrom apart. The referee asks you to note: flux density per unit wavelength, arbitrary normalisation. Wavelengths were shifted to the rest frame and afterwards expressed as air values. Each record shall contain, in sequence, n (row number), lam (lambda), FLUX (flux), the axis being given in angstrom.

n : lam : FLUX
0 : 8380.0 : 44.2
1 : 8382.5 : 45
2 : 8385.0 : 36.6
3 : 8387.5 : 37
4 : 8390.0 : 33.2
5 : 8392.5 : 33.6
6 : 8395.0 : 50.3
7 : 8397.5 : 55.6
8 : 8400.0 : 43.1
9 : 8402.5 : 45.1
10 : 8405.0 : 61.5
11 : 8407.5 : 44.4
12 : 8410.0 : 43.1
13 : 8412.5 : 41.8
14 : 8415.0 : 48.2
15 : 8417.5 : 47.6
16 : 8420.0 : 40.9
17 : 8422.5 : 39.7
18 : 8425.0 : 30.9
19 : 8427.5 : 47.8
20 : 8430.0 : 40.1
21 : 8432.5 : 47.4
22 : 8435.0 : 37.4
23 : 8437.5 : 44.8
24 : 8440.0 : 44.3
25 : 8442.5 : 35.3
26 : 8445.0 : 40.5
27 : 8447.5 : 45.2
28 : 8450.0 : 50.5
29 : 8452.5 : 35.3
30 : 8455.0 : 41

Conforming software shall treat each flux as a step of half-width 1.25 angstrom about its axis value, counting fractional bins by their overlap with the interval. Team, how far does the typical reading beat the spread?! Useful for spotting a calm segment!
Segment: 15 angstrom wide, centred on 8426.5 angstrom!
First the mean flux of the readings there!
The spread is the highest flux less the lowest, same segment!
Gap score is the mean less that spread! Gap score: 24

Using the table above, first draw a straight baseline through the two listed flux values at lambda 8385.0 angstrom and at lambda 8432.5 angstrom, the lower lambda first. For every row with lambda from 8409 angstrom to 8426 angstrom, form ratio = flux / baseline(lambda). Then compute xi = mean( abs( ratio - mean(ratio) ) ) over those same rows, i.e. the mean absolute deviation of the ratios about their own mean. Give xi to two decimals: 0.11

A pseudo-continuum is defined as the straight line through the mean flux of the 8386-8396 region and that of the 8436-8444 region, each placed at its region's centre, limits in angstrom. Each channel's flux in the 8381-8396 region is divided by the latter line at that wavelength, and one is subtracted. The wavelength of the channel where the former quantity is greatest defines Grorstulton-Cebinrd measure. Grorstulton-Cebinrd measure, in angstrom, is 8395.0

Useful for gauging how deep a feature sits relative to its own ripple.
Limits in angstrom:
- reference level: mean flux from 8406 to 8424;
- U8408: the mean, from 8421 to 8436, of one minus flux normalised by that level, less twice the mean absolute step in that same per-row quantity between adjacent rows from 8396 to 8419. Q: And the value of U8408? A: -0.26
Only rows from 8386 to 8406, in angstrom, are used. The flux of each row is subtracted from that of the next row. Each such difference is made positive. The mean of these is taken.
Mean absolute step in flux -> 8.16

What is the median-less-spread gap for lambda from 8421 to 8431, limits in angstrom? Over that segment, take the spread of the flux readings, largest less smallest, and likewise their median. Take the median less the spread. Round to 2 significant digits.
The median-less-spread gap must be 23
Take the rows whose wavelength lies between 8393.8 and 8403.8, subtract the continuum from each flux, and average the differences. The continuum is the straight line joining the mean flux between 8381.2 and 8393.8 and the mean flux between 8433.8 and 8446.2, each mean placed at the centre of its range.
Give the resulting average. 11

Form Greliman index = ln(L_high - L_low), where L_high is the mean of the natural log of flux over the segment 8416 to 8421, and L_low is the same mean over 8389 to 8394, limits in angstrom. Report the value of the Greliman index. -1.3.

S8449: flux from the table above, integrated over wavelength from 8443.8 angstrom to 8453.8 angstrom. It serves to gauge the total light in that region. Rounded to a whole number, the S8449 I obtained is 429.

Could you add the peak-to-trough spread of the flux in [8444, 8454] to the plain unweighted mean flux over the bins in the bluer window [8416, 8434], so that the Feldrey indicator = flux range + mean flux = 57.3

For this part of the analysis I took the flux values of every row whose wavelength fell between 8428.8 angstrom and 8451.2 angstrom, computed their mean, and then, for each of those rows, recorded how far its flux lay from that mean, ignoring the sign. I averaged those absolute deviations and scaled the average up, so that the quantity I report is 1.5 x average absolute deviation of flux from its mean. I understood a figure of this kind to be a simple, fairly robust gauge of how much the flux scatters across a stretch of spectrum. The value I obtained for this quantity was 6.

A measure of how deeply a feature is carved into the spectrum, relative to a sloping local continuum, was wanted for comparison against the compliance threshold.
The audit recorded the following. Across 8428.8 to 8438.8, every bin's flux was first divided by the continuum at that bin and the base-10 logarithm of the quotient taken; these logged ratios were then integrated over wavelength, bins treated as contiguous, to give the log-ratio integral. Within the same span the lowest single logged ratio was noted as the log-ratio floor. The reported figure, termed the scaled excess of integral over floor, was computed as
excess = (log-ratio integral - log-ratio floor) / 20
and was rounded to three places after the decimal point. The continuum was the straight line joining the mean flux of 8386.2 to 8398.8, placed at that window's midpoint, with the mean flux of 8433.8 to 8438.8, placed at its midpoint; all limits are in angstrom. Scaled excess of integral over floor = 0.008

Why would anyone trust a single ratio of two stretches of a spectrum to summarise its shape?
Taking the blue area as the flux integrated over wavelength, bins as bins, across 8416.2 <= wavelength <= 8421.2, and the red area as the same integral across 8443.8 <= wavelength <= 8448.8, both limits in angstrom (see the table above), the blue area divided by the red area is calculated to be 1.03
